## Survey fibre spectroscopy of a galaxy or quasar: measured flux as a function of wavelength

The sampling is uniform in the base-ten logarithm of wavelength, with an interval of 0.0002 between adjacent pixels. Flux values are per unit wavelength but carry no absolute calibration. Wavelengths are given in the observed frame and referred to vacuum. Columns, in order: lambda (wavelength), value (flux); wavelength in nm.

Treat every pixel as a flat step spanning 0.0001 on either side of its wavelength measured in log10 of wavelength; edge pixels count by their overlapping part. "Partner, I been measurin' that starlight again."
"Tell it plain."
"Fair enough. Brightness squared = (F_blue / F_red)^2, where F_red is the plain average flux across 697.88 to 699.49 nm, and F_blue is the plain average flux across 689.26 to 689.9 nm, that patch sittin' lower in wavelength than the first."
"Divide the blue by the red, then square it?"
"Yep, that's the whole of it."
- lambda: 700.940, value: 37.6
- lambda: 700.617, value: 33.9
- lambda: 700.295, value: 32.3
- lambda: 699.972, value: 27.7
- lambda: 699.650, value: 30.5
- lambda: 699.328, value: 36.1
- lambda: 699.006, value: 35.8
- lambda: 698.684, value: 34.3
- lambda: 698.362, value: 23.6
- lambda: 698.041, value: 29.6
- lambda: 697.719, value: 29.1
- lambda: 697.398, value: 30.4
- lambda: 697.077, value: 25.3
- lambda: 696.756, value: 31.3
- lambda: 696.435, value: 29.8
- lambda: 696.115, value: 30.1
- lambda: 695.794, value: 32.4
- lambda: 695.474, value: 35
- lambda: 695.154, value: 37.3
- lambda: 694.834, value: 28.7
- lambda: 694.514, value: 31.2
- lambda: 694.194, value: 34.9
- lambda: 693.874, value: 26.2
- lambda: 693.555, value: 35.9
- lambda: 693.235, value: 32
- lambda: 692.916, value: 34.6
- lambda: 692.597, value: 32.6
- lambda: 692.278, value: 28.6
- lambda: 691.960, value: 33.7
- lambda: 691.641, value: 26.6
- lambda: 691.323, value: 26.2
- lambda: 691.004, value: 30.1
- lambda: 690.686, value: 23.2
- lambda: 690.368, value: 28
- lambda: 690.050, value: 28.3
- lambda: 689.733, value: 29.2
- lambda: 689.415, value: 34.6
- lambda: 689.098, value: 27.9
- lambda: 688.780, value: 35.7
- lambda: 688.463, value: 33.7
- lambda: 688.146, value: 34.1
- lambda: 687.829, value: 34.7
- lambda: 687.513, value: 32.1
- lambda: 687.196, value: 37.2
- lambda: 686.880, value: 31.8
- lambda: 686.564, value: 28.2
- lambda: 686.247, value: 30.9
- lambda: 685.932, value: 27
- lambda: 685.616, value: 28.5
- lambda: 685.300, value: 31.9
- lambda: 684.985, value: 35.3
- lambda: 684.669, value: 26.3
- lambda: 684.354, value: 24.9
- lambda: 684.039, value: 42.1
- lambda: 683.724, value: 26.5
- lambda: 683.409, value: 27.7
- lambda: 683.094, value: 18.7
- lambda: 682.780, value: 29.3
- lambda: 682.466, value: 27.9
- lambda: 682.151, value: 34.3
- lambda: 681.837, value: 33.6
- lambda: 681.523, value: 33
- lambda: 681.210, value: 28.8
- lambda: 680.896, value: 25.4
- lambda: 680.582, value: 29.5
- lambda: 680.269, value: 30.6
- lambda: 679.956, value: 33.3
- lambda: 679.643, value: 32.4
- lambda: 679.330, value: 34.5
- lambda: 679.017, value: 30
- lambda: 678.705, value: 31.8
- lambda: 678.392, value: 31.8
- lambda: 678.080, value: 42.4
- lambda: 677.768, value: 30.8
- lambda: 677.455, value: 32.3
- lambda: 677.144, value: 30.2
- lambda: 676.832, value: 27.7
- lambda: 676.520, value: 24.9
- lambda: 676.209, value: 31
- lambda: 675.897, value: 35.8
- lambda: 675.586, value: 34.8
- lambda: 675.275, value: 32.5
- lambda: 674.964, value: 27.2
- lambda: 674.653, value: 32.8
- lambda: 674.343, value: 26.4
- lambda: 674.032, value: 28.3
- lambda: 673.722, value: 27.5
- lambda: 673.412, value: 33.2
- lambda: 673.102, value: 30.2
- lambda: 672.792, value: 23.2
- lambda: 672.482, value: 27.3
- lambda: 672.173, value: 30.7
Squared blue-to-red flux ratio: 1.00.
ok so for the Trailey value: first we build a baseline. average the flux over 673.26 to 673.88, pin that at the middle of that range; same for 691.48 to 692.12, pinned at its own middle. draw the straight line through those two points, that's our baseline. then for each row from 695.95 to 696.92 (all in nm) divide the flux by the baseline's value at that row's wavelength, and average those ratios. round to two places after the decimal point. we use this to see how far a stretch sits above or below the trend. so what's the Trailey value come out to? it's 1.01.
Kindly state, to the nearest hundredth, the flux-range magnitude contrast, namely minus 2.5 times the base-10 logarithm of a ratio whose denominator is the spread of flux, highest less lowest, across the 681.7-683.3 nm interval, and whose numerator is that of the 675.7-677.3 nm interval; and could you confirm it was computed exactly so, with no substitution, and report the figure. 0.39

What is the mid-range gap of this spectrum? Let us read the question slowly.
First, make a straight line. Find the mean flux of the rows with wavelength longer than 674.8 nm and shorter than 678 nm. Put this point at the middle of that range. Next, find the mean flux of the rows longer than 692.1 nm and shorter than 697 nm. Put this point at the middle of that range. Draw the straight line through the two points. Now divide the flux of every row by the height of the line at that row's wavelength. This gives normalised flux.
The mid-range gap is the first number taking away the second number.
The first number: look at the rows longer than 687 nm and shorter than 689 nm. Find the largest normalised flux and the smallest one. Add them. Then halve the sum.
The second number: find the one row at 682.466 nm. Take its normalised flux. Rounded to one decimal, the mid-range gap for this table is 0.2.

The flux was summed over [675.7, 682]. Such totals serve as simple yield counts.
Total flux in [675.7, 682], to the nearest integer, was 630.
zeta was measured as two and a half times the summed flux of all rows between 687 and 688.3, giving 345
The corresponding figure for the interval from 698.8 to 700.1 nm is 325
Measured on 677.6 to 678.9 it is 342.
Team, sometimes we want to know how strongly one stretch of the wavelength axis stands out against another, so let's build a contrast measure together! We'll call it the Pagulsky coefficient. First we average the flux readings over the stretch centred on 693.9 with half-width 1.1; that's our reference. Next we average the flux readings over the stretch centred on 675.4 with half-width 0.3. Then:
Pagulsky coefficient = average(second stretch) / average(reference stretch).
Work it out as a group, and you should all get 1.05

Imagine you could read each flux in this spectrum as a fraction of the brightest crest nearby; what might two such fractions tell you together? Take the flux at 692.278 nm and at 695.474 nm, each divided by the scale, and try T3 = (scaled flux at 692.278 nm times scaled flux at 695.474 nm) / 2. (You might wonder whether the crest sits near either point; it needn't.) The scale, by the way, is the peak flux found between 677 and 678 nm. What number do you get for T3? 0.480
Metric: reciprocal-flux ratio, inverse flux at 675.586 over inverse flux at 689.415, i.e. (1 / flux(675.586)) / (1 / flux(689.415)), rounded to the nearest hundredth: 0.99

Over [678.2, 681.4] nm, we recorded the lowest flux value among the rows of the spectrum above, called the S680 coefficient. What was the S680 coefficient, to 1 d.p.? 25.4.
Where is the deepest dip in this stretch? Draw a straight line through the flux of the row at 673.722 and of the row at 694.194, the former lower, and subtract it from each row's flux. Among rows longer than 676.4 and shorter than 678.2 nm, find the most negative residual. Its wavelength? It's 676.520 nm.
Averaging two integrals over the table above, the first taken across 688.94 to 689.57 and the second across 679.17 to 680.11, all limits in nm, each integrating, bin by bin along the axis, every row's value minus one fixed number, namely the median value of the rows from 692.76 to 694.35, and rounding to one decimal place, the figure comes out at -1.6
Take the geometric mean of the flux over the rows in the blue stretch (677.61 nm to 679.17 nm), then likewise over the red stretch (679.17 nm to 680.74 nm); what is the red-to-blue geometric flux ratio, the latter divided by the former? 0.97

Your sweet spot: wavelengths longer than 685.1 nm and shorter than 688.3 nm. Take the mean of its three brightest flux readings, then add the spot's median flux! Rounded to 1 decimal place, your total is 67.2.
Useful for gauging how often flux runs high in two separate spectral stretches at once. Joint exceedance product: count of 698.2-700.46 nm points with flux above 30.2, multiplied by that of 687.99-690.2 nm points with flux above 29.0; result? 25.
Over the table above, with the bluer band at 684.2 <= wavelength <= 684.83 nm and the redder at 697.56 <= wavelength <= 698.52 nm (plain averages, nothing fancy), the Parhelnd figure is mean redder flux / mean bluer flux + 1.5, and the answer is 2.57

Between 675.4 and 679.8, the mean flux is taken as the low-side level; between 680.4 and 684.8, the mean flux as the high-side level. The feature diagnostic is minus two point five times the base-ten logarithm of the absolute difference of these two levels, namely -1.2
